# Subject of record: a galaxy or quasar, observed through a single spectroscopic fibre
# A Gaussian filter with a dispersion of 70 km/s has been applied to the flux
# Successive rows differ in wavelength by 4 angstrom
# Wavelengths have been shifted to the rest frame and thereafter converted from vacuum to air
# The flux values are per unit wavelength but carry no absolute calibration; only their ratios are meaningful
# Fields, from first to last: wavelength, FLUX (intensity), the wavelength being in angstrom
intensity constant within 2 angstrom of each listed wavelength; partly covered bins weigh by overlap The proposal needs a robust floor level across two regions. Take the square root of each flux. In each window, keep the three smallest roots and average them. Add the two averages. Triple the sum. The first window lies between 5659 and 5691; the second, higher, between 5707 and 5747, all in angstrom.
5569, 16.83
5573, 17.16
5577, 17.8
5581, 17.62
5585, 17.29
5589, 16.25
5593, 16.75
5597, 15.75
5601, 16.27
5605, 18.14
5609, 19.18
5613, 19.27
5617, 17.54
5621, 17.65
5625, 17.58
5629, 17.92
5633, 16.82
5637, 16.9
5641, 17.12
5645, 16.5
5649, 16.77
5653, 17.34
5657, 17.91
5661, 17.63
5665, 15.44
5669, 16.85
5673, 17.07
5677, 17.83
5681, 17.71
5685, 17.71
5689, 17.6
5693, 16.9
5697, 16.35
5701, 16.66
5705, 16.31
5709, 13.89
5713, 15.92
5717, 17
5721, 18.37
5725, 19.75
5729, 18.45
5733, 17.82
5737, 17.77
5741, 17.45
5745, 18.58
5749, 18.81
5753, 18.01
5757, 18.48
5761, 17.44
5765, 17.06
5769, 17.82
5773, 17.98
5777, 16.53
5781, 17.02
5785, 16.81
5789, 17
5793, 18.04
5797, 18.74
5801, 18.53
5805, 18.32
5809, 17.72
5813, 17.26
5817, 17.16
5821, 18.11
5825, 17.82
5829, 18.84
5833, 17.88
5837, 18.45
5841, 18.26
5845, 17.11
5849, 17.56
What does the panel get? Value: 24.0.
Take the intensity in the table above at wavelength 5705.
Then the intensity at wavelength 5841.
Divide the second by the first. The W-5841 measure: 1.12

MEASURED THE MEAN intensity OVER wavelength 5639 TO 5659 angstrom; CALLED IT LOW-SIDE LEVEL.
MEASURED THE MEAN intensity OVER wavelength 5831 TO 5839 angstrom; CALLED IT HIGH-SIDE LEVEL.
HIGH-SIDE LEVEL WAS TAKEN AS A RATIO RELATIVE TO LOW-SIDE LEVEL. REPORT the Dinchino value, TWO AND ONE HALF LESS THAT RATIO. 1.44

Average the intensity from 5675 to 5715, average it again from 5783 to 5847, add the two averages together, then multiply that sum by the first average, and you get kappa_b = 577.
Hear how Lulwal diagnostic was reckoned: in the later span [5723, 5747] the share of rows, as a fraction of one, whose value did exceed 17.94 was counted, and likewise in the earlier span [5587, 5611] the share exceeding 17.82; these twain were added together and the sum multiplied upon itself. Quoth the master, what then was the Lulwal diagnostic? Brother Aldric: 0.69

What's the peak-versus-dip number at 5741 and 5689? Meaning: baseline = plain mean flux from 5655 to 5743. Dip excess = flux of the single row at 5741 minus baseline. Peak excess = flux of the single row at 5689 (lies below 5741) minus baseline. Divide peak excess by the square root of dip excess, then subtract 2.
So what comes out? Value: -1.2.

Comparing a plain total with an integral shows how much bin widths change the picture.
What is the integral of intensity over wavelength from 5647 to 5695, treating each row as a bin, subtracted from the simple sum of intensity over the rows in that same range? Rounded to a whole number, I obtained -620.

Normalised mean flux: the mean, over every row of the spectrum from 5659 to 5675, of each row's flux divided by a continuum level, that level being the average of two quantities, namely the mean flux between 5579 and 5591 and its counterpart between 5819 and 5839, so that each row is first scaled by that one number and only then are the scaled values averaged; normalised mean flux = 0.95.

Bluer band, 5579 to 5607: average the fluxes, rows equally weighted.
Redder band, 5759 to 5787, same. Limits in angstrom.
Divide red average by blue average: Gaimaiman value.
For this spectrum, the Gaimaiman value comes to 1.02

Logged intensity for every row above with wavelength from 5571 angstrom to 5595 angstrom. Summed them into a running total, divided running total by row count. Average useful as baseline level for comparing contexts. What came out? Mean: 17.1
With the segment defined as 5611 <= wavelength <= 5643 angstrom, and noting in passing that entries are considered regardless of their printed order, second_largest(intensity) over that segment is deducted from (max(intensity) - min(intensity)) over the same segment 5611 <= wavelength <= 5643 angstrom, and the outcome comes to -15.5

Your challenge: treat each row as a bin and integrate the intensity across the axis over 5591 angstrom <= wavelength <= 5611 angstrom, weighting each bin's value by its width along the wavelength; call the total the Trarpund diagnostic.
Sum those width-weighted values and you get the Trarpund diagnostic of 344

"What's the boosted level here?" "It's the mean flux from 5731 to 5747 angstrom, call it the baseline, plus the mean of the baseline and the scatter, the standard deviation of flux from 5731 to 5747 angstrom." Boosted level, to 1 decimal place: 27.1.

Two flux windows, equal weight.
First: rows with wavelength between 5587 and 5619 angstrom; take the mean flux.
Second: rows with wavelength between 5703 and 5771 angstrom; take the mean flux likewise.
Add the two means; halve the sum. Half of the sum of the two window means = 17.5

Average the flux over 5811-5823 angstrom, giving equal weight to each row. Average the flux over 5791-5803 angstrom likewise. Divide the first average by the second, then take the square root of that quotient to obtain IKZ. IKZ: 0.975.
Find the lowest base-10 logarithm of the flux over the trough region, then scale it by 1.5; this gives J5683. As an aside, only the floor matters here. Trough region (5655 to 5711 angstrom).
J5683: 1.71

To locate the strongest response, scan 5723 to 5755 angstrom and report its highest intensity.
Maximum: 19.75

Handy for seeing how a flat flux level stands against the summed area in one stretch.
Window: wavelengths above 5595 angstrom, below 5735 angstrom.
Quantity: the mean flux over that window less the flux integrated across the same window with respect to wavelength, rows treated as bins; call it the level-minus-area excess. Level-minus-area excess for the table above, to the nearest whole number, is -2398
